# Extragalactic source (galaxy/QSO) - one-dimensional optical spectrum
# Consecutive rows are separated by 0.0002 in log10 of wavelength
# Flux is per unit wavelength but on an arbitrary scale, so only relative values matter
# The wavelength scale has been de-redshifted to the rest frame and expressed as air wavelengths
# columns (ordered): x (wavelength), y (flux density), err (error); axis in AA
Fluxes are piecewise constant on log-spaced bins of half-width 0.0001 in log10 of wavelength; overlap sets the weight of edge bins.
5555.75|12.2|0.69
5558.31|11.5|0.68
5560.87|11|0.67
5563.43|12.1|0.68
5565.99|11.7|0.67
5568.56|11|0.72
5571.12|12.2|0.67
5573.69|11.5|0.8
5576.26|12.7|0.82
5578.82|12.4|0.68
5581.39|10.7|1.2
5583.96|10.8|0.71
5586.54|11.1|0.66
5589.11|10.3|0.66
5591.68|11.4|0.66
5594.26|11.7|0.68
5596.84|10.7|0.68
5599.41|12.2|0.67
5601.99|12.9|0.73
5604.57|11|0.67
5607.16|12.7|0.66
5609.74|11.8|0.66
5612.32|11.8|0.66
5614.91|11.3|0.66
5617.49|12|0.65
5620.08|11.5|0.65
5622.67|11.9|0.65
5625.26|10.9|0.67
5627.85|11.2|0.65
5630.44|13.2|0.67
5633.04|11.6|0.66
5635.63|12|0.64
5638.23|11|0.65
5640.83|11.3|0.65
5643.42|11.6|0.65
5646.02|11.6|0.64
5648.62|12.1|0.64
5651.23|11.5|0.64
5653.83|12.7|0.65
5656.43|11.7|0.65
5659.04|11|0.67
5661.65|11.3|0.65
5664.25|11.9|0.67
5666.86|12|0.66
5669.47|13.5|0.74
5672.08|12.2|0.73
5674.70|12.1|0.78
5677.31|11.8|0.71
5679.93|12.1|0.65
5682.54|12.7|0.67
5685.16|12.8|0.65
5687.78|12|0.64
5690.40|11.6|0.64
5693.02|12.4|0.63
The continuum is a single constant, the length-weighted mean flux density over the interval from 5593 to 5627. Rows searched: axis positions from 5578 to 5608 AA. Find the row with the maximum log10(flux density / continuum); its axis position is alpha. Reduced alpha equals 5601.99 AA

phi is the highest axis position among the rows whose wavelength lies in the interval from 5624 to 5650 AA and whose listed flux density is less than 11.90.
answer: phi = 5646.02 AA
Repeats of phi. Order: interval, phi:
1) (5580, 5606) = 5604.57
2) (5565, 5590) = 5589.11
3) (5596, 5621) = 5620.08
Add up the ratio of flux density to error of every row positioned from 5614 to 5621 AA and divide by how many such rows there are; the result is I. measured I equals 17.8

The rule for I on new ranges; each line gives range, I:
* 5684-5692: 18.9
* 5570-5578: 16.0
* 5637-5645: 17.4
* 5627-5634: 18.2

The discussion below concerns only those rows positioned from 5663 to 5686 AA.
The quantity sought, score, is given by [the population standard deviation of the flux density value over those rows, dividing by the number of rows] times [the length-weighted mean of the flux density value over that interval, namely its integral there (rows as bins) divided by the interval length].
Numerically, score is 6.4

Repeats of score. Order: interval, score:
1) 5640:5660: 5.7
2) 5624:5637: 9.4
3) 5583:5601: 6.7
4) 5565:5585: 8.3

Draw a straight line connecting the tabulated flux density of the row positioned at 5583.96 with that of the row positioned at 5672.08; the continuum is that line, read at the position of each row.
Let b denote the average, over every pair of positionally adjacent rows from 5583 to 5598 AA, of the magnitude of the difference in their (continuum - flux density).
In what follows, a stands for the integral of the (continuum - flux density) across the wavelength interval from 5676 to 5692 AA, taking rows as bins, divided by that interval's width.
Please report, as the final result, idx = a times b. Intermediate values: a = 0.22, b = 0.69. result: 0.15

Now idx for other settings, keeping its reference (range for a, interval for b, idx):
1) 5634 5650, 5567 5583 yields 0.13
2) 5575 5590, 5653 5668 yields -0.31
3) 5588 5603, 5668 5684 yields -0.29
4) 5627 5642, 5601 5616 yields -0.14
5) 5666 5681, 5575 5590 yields -0.05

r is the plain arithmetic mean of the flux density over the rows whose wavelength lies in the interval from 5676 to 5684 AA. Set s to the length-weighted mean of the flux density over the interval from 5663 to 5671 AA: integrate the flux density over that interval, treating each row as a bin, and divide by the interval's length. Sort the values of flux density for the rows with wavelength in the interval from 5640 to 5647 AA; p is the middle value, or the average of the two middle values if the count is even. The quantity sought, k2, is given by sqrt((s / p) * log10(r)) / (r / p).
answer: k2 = 1.03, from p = 11.6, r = 12.2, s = 12.5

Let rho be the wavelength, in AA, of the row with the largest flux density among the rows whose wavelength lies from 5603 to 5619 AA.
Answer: 5607.16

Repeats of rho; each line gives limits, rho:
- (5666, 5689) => 5669.47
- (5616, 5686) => 5669.47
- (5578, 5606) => 5601.99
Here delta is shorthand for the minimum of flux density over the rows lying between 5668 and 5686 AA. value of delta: 11.8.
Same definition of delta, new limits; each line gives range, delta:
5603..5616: 11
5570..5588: 10.7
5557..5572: 11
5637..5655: 11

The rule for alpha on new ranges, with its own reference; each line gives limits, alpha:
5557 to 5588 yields 5576.26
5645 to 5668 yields 5653.83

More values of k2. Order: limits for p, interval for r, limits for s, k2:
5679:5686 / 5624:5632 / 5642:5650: 1.07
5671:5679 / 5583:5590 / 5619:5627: 1.11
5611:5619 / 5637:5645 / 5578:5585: 1.05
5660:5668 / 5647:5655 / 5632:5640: 1.01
